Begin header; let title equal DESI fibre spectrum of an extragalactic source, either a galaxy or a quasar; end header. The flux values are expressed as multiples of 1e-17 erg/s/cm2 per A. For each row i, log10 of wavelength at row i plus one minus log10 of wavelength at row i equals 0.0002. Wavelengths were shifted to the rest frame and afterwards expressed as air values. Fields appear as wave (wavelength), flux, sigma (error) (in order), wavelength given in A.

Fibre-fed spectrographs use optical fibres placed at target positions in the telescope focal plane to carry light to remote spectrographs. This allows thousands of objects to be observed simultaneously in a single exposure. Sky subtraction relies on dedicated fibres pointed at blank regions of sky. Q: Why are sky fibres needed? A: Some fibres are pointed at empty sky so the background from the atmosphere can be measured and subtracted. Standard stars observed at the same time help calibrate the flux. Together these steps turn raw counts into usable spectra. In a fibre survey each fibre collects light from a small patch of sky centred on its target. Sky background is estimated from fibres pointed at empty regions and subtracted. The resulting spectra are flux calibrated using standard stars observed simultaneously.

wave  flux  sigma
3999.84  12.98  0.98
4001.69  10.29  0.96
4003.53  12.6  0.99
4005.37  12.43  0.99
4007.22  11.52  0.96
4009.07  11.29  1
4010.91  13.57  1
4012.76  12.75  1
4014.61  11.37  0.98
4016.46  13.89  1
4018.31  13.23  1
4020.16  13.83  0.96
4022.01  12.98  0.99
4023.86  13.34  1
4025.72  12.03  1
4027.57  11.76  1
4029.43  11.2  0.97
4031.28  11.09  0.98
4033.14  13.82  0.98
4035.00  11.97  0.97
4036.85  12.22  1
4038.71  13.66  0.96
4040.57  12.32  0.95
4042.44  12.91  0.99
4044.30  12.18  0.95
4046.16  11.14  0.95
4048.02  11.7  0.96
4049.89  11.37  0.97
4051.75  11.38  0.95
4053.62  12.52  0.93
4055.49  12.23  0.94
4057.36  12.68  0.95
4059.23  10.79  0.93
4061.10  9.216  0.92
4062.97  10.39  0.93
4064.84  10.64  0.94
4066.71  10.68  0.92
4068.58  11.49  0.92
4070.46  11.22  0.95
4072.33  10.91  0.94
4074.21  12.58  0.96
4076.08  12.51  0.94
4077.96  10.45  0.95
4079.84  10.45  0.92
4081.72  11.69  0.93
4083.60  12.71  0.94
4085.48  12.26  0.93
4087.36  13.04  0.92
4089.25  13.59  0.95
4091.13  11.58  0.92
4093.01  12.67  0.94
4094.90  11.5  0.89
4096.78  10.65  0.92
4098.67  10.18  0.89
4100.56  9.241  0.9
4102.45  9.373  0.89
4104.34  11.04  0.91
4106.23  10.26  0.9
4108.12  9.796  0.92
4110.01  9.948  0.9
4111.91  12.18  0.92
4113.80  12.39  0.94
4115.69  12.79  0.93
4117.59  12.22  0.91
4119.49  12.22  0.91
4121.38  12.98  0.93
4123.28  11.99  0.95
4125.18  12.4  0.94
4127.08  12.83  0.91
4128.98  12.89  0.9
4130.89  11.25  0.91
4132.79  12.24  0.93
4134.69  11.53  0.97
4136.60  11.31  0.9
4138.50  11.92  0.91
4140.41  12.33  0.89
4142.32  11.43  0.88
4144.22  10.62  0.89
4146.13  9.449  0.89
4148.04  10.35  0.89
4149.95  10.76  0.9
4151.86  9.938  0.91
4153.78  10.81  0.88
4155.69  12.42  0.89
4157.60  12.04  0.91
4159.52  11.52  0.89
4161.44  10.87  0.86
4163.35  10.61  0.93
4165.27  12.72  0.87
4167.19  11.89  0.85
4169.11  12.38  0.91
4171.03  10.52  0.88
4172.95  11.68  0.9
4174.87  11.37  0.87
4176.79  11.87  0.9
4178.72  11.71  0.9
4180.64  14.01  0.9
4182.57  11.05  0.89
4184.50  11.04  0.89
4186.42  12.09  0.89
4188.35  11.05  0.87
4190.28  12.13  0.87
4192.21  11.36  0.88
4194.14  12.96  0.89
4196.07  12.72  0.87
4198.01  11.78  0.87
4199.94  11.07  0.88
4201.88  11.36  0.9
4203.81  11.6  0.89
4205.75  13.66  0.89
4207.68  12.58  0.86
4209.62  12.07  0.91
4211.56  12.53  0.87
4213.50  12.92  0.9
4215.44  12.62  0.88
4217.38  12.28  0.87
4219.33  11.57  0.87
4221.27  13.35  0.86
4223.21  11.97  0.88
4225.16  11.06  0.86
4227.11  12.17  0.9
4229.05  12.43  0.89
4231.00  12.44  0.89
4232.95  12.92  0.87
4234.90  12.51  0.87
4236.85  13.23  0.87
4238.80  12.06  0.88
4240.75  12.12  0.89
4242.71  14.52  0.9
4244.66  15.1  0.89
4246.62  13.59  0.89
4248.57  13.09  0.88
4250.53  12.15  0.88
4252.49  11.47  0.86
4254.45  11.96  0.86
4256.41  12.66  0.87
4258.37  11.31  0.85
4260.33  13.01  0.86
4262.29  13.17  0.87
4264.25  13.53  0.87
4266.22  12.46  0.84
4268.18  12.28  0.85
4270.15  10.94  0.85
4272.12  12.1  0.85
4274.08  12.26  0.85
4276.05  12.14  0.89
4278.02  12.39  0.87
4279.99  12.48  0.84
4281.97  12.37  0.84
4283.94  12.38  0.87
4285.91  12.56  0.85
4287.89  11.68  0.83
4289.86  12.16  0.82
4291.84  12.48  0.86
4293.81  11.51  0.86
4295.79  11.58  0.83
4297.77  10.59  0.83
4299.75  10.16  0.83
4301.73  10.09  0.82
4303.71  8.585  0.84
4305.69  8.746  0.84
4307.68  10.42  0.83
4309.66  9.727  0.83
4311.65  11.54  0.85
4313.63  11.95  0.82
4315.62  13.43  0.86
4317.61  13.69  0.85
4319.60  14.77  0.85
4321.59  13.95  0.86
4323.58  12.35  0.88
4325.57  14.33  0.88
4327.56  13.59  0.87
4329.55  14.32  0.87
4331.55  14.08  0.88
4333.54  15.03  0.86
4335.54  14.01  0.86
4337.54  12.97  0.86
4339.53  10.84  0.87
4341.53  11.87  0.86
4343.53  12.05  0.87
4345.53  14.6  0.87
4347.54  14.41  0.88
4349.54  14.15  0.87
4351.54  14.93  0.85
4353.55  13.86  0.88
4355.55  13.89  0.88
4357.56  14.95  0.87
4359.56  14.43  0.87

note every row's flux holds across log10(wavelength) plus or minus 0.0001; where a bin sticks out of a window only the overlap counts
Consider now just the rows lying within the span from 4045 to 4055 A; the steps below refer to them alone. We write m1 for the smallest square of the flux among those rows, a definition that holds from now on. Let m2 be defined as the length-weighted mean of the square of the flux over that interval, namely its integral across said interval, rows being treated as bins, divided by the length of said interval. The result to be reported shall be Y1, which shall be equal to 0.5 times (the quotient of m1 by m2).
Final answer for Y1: 0.46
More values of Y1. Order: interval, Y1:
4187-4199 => 0.42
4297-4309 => 0.39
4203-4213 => 0.43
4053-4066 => 0.34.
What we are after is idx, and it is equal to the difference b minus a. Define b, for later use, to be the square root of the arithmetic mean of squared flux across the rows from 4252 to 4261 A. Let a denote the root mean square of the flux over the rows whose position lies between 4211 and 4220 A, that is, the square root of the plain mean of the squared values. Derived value -0.3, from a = 12.4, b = 12.1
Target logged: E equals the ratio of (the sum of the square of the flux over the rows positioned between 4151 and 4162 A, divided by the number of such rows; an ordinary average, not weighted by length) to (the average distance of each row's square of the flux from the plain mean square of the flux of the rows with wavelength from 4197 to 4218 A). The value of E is 8.9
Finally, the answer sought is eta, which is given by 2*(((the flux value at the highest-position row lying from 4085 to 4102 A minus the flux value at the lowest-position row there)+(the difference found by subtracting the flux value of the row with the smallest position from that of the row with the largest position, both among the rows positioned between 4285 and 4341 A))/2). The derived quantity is -4.7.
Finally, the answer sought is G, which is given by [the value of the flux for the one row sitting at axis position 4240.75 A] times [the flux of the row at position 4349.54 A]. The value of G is 171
